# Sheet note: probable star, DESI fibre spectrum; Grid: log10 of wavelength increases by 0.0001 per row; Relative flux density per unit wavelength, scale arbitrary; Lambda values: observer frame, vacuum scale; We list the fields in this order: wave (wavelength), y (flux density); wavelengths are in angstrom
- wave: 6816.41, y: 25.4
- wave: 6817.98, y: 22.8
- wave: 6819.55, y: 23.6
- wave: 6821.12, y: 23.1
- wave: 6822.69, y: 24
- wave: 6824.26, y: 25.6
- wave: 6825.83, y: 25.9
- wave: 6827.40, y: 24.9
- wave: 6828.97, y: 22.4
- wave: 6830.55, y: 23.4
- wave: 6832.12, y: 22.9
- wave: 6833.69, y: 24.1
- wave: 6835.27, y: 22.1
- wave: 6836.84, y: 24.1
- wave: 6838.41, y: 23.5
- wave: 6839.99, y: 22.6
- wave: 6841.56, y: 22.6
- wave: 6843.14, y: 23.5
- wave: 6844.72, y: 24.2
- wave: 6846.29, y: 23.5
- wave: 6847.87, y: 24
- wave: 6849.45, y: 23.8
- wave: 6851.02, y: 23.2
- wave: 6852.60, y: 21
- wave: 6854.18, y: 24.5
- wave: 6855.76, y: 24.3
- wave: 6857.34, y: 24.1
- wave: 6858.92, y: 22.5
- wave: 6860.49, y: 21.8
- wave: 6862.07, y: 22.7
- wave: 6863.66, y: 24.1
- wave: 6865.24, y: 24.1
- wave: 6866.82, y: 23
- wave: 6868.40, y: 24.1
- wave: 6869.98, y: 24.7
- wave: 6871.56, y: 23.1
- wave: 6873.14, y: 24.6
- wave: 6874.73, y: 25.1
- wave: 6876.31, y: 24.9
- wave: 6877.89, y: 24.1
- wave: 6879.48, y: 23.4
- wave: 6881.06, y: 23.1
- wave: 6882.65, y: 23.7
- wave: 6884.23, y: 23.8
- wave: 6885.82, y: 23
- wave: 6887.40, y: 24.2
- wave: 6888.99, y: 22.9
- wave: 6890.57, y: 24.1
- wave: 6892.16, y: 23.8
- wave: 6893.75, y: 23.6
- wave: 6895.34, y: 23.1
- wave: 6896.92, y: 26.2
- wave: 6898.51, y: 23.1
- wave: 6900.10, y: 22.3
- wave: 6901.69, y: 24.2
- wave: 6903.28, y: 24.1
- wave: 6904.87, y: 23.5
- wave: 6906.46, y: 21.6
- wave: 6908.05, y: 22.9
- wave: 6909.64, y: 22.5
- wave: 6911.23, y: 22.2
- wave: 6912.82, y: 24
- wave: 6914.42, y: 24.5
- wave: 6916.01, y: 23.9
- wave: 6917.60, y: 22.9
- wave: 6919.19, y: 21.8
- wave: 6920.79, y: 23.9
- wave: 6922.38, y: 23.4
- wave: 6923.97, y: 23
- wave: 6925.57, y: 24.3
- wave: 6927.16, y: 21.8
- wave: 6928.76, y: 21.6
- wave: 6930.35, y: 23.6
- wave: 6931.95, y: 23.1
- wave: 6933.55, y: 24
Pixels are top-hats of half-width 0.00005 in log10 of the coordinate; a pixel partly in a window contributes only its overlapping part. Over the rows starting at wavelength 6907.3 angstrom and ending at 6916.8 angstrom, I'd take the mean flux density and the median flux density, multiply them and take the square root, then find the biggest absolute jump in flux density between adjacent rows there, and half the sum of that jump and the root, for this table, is 12.6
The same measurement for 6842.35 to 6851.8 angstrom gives 12.2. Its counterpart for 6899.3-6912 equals 12.4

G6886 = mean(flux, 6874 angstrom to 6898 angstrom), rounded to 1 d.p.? 23.9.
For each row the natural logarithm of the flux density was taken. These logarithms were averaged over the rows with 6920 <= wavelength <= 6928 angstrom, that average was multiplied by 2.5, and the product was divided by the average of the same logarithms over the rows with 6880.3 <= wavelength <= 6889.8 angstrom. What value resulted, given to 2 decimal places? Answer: 2.49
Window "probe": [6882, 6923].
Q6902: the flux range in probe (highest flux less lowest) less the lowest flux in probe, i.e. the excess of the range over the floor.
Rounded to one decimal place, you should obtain -17.0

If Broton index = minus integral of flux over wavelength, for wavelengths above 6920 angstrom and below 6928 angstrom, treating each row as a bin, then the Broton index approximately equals -186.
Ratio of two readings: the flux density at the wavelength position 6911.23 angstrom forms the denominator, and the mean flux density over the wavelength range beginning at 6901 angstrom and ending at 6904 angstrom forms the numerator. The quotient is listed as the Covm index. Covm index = 1.09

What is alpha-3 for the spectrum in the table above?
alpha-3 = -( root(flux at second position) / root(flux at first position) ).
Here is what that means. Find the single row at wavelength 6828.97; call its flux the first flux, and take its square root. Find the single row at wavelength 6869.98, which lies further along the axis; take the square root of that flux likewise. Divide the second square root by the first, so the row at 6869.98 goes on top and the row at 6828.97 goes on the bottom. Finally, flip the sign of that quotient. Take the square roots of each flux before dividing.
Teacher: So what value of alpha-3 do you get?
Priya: -1.05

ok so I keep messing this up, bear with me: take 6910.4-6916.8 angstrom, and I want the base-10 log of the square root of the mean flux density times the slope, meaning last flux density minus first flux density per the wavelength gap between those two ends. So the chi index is 0.46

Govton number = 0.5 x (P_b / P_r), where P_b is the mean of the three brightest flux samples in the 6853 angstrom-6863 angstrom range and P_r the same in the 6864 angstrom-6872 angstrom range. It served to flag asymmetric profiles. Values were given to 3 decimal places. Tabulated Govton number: 0.500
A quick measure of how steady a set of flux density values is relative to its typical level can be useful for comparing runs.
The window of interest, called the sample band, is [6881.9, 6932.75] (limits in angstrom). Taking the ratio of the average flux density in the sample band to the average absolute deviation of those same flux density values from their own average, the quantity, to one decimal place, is 30.7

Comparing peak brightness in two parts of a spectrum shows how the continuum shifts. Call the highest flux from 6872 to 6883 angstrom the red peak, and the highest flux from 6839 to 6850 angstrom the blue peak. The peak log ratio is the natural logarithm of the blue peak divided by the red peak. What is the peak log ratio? -0.037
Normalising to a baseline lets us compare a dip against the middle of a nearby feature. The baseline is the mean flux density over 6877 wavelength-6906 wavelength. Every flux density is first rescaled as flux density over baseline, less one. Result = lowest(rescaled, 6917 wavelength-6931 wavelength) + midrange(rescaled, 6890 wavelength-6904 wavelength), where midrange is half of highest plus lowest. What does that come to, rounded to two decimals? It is -0.06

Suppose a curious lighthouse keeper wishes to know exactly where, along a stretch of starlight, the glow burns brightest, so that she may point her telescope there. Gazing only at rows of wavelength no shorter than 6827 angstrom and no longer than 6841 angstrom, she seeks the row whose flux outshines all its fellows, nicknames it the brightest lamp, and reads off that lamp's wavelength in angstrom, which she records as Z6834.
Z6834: 6827.40 angstrom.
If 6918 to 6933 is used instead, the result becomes 6925.57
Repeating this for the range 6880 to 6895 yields 6887.40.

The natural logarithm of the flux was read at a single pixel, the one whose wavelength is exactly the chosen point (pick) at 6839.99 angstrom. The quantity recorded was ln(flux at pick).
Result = 3.118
